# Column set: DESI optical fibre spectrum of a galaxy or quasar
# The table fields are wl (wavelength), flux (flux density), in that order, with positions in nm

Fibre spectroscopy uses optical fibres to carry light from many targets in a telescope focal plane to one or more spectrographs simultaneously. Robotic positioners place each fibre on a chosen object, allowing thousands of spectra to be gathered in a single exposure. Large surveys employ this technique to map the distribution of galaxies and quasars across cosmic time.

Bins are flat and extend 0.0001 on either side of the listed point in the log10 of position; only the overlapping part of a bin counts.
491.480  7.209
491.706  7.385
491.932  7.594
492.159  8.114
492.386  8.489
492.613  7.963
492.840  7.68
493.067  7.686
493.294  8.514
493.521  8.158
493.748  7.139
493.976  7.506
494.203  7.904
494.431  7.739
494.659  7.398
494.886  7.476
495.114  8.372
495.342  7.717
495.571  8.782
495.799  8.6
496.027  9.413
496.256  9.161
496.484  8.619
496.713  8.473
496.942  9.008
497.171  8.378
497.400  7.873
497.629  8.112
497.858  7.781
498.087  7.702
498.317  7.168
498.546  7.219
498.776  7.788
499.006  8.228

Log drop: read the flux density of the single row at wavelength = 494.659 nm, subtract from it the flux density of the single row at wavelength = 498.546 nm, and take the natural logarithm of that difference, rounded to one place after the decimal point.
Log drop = -1.7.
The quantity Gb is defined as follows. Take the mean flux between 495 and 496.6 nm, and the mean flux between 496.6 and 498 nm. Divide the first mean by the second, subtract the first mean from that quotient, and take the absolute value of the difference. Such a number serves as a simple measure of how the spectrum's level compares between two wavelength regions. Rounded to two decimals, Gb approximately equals 7.62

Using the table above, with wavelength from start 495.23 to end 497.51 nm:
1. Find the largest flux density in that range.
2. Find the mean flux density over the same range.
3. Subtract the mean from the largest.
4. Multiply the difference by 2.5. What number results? 2.0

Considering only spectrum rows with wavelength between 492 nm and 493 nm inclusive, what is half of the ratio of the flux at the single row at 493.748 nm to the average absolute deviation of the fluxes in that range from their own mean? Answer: 14.9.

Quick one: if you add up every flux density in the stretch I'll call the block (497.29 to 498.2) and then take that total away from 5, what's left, -26.5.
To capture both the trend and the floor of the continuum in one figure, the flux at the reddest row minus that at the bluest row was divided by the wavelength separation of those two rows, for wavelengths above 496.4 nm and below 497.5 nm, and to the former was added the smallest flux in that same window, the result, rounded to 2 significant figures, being 7.1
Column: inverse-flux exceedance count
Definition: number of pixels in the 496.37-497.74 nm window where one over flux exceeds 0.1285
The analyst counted 0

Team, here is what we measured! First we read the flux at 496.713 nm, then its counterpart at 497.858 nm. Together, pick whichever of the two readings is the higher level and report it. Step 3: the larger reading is 8.5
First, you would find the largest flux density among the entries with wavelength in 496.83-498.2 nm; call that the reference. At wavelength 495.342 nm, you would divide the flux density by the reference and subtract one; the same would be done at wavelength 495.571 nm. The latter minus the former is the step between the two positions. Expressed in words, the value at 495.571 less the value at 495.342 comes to 0.12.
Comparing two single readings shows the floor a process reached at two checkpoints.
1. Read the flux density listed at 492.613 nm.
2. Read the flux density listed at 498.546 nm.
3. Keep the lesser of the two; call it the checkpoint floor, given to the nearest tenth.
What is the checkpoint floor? 7.2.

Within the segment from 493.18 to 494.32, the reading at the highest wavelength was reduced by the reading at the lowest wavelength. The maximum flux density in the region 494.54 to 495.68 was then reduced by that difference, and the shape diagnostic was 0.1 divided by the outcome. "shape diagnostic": 0.0106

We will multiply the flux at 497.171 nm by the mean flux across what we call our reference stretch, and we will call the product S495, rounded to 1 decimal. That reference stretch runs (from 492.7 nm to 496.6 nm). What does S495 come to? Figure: 67.9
